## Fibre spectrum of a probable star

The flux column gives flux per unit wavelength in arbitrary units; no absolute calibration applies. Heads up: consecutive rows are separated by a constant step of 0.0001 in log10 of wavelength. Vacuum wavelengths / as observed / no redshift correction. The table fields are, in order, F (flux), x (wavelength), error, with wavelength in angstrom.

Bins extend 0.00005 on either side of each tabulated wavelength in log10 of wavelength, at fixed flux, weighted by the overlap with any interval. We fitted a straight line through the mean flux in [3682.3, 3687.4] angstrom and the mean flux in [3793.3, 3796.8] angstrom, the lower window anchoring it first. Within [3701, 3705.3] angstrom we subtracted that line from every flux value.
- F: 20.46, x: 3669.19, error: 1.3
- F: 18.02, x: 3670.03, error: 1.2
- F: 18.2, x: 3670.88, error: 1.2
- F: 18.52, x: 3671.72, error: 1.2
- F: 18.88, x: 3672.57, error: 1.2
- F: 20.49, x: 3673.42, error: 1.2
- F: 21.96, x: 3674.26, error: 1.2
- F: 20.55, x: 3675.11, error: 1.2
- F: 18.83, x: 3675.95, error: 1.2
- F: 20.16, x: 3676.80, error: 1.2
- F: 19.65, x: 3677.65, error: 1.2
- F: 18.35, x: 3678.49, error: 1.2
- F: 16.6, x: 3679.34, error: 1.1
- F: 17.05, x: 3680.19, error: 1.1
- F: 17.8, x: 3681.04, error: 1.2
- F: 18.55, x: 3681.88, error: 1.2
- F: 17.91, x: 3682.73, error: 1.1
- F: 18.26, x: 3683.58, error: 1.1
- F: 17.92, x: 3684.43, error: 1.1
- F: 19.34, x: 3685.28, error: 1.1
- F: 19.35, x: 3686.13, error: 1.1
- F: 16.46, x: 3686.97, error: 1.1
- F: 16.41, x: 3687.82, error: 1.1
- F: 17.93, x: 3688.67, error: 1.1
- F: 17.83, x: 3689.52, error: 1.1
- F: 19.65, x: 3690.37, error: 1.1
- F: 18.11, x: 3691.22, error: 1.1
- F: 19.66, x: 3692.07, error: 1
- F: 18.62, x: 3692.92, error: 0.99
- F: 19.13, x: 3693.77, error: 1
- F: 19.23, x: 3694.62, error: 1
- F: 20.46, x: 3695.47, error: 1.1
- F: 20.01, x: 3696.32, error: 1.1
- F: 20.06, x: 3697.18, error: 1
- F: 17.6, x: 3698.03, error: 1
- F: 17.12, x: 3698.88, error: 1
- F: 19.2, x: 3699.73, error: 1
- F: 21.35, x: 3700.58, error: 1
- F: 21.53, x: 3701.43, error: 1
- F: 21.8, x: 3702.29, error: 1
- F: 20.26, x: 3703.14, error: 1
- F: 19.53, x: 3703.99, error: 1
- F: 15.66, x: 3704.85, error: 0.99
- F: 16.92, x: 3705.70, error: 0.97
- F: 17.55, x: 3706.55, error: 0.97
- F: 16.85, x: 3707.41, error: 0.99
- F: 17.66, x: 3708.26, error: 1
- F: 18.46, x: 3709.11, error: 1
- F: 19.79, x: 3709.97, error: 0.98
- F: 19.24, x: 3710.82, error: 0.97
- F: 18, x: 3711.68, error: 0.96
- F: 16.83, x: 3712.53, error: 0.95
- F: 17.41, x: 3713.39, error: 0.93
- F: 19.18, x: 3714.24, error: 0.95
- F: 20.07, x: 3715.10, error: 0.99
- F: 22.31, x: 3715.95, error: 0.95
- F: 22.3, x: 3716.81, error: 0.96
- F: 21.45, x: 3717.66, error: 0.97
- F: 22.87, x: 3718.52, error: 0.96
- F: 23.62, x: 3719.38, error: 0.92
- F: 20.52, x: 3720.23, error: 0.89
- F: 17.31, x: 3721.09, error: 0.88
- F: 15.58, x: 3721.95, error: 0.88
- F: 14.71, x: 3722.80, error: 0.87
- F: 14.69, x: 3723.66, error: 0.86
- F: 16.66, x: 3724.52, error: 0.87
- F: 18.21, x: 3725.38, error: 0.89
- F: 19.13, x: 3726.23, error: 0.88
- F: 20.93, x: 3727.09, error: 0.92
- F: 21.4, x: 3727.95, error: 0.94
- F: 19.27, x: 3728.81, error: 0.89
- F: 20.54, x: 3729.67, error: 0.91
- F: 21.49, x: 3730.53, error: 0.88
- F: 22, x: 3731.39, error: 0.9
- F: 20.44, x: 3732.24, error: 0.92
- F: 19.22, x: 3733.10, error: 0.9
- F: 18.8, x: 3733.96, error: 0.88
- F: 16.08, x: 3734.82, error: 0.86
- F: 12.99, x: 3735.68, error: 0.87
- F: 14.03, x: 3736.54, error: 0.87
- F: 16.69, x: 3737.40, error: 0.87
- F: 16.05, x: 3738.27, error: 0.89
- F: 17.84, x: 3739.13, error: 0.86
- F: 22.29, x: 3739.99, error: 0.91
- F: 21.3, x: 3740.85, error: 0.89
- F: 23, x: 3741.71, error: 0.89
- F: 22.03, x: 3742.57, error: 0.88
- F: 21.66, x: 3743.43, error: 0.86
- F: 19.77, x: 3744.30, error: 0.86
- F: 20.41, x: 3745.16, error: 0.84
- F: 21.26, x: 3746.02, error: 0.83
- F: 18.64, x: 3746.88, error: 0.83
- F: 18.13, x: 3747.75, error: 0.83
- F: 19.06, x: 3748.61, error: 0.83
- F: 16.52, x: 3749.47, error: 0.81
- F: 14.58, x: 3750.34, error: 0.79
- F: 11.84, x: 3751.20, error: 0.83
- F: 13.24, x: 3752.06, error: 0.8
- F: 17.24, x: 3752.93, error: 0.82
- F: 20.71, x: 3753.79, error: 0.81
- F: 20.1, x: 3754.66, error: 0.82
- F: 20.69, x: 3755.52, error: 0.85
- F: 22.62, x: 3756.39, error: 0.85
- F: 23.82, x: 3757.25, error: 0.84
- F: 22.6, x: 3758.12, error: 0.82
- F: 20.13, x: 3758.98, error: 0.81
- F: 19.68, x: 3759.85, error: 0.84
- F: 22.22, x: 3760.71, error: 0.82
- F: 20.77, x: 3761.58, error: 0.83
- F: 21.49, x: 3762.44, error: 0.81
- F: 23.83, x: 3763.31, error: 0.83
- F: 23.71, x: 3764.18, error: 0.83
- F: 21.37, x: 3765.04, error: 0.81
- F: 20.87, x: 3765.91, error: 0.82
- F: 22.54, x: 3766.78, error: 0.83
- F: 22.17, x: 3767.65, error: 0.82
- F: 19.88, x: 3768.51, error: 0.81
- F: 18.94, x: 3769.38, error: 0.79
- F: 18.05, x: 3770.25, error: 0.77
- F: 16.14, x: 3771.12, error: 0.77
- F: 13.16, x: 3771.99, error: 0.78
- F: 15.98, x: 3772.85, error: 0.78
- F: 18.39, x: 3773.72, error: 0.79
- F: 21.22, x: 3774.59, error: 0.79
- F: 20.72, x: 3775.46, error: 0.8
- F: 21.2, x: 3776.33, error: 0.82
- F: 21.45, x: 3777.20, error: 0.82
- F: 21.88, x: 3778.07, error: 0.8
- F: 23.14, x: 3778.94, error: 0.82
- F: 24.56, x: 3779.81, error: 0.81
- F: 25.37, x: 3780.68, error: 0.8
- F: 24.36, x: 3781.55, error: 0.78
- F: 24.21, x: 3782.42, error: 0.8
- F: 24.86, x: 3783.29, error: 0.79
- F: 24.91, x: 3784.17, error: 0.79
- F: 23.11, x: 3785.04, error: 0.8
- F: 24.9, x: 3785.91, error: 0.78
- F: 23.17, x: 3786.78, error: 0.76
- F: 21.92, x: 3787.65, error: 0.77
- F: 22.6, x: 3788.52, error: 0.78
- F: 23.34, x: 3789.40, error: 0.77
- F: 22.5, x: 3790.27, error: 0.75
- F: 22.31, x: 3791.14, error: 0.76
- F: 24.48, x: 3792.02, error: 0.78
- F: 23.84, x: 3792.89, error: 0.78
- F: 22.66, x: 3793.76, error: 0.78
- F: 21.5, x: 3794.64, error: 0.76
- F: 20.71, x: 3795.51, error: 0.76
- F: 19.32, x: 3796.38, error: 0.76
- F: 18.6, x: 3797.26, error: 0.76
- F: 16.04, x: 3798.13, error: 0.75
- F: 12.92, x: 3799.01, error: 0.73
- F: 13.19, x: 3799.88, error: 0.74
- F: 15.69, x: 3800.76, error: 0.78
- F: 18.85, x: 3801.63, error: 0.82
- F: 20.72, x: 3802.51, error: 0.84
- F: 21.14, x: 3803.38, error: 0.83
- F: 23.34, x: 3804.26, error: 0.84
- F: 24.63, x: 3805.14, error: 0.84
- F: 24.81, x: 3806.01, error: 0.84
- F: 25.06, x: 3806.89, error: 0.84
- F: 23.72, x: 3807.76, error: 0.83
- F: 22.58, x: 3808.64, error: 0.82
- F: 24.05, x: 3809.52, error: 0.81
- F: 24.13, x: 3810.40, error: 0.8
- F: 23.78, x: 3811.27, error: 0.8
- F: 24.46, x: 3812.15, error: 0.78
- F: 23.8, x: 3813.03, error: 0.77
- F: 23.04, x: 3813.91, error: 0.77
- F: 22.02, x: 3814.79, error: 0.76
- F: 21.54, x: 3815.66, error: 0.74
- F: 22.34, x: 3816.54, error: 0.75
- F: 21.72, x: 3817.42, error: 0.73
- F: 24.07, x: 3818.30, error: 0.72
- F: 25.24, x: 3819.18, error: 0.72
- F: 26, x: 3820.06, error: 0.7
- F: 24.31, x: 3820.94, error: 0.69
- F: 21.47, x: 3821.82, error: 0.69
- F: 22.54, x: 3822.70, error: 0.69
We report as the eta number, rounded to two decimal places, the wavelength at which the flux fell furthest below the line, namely 3704.85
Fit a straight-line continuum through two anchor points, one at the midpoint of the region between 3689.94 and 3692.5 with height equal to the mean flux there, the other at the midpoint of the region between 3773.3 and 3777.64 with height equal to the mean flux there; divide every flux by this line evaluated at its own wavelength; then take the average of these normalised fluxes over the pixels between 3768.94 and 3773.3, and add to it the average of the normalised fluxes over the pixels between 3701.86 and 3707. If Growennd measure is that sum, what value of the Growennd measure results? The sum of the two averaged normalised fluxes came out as 1.76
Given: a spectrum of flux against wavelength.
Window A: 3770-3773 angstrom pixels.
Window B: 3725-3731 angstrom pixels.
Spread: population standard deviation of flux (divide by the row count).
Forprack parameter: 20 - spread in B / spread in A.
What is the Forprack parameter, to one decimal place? 19.3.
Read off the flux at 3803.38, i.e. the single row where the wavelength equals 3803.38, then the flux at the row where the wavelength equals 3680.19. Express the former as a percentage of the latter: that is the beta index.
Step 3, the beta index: 124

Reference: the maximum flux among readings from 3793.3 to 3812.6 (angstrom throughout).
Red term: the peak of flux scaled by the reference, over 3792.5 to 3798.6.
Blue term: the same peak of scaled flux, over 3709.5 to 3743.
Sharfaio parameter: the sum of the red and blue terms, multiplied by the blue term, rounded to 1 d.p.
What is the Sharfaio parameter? 1.8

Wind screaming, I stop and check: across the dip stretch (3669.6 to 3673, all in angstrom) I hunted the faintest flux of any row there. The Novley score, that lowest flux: 18.02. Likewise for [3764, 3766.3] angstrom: 20.87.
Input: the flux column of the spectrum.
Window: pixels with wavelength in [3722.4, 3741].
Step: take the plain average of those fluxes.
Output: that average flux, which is 18.4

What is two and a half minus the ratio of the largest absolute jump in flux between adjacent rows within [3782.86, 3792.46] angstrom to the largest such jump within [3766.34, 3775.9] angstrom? 1.77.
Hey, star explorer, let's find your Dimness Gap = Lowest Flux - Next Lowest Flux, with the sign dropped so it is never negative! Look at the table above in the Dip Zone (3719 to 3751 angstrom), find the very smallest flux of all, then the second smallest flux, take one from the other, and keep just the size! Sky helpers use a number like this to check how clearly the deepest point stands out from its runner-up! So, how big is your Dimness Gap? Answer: 1.0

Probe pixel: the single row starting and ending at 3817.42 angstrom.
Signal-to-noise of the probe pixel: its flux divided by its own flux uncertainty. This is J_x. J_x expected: 30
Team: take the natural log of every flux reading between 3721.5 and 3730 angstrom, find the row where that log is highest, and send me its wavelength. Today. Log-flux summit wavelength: 3727.95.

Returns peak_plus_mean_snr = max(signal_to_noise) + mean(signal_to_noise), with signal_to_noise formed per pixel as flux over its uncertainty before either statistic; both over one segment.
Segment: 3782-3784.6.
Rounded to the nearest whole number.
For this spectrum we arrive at 63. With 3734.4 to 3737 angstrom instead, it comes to 35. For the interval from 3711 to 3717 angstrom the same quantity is 44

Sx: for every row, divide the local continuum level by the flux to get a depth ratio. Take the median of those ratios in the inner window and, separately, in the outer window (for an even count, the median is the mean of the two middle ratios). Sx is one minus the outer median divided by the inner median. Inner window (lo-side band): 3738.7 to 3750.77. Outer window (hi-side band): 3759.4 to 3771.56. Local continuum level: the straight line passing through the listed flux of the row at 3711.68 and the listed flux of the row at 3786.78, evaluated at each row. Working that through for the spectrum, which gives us -0.01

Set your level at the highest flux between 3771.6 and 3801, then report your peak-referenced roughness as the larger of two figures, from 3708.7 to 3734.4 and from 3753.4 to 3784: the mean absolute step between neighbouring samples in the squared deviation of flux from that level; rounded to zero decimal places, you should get 15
